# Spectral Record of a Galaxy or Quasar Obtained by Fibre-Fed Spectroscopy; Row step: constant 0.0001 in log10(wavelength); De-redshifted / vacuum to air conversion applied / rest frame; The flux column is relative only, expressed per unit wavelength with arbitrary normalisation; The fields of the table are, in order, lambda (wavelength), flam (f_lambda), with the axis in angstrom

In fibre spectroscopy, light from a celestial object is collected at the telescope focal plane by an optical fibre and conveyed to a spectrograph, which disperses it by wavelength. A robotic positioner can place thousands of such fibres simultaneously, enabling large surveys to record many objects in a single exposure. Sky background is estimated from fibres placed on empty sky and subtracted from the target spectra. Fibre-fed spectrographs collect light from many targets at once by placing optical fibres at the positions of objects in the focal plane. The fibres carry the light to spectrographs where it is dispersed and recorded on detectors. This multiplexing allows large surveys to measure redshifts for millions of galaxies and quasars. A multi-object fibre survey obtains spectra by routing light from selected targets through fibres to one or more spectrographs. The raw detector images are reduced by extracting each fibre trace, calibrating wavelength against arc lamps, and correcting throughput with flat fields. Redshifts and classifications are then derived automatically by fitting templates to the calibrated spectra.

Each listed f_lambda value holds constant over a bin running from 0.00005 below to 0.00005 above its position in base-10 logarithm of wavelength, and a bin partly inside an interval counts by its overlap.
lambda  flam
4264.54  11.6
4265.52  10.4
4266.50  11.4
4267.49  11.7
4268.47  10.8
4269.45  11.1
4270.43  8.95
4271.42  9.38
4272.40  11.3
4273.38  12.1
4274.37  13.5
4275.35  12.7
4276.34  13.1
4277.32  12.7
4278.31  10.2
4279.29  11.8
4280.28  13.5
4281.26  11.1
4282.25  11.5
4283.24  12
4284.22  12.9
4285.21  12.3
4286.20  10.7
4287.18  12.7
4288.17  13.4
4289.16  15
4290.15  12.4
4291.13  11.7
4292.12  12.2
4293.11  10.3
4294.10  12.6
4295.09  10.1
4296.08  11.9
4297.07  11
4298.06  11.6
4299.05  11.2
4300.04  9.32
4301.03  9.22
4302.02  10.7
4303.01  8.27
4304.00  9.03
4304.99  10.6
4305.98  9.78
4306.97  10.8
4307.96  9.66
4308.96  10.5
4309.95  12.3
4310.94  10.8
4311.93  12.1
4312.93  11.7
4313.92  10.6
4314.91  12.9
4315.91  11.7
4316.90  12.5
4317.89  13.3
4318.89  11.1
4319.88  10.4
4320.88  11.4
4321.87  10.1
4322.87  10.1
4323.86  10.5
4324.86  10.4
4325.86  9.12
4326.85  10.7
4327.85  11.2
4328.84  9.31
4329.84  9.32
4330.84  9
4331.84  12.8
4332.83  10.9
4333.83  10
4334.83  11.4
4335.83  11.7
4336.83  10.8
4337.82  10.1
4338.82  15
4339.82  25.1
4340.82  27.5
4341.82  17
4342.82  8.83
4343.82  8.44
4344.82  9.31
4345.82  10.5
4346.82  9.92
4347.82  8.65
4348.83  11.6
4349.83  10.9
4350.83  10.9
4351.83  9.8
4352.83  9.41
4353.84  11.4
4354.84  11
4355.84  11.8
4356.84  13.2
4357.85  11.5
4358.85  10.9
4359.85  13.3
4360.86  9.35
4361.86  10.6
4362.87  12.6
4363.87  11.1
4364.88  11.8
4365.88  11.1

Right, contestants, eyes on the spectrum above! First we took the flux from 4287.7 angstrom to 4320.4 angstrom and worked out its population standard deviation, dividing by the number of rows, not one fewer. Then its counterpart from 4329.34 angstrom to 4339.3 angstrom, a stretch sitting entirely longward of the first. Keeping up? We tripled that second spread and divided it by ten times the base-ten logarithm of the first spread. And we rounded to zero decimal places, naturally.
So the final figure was 3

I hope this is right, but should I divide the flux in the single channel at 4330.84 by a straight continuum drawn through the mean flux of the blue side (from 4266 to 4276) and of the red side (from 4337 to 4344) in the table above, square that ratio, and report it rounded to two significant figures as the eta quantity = 0.34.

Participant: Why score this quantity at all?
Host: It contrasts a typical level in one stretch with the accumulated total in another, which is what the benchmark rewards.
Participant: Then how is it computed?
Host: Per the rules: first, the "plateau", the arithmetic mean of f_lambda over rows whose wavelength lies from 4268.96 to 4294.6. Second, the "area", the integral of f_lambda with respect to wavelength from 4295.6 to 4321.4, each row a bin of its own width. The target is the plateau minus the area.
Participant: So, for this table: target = -270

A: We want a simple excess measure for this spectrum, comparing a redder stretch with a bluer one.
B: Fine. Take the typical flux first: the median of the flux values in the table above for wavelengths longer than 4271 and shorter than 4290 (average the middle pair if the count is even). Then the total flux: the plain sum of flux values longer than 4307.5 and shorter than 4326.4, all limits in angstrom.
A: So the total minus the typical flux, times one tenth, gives 19.9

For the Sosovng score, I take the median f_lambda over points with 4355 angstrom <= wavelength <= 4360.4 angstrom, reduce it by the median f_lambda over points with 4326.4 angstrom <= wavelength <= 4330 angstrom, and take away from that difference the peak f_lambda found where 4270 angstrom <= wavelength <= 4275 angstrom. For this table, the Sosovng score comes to -11.7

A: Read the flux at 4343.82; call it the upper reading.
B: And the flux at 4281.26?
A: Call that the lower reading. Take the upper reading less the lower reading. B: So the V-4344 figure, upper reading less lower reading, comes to -2.7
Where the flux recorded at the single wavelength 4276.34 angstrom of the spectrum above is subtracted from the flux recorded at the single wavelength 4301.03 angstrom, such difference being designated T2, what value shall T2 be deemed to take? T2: -3.9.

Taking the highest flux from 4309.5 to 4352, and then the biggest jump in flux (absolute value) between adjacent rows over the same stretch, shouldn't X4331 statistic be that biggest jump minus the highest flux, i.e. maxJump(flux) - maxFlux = -17.0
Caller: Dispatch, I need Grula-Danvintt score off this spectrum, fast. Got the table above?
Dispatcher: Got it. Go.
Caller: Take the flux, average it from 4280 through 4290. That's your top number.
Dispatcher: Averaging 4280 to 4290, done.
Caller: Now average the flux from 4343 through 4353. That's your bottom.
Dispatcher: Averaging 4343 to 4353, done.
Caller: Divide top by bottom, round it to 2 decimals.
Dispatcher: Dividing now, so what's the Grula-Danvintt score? 1.26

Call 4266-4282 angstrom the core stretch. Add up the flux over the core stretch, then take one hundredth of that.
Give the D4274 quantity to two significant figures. 1.9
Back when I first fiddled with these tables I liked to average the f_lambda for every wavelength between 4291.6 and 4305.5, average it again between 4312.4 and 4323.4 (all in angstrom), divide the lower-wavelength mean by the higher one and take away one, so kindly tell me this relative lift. -0.08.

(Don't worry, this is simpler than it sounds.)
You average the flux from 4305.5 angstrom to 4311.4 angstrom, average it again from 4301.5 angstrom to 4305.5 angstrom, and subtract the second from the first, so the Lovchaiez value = 1.0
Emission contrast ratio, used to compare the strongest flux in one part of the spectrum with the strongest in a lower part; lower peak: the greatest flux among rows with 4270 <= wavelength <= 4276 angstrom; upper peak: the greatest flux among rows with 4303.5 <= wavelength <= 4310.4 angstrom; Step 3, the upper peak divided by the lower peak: 0.91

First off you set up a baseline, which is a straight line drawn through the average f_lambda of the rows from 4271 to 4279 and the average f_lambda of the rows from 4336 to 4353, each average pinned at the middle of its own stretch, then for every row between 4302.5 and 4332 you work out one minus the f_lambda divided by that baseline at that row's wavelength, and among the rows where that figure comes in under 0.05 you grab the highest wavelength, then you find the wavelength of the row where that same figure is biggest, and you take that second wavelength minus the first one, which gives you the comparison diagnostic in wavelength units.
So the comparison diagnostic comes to -28.8 angstrom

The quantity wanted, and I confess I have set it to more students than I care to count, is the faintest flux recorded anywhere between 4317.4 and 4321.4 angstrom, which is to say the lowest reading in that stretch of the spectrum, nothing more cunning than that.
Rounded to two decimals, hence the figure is 10.40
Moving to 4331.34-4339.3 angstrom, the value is 10.00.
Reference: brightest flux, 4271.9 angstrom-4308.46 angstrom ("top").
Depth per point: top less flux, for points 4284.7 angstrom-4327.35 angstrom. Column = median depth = 4.20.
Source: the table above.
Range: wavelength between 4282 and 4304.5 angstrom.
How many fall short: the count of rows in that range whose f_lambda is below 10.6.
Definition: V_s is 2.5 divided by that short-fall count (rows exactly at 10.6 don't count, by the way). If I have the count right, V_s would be 0.42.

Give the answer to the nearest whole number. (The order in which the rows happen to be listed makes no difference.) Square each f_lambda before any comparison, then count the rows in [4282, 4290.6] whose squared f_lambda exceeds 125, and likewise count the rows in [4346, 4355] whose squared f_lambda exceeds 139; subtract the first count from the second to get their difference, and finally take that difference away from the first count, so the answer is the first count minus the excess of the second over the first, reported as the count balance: 16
